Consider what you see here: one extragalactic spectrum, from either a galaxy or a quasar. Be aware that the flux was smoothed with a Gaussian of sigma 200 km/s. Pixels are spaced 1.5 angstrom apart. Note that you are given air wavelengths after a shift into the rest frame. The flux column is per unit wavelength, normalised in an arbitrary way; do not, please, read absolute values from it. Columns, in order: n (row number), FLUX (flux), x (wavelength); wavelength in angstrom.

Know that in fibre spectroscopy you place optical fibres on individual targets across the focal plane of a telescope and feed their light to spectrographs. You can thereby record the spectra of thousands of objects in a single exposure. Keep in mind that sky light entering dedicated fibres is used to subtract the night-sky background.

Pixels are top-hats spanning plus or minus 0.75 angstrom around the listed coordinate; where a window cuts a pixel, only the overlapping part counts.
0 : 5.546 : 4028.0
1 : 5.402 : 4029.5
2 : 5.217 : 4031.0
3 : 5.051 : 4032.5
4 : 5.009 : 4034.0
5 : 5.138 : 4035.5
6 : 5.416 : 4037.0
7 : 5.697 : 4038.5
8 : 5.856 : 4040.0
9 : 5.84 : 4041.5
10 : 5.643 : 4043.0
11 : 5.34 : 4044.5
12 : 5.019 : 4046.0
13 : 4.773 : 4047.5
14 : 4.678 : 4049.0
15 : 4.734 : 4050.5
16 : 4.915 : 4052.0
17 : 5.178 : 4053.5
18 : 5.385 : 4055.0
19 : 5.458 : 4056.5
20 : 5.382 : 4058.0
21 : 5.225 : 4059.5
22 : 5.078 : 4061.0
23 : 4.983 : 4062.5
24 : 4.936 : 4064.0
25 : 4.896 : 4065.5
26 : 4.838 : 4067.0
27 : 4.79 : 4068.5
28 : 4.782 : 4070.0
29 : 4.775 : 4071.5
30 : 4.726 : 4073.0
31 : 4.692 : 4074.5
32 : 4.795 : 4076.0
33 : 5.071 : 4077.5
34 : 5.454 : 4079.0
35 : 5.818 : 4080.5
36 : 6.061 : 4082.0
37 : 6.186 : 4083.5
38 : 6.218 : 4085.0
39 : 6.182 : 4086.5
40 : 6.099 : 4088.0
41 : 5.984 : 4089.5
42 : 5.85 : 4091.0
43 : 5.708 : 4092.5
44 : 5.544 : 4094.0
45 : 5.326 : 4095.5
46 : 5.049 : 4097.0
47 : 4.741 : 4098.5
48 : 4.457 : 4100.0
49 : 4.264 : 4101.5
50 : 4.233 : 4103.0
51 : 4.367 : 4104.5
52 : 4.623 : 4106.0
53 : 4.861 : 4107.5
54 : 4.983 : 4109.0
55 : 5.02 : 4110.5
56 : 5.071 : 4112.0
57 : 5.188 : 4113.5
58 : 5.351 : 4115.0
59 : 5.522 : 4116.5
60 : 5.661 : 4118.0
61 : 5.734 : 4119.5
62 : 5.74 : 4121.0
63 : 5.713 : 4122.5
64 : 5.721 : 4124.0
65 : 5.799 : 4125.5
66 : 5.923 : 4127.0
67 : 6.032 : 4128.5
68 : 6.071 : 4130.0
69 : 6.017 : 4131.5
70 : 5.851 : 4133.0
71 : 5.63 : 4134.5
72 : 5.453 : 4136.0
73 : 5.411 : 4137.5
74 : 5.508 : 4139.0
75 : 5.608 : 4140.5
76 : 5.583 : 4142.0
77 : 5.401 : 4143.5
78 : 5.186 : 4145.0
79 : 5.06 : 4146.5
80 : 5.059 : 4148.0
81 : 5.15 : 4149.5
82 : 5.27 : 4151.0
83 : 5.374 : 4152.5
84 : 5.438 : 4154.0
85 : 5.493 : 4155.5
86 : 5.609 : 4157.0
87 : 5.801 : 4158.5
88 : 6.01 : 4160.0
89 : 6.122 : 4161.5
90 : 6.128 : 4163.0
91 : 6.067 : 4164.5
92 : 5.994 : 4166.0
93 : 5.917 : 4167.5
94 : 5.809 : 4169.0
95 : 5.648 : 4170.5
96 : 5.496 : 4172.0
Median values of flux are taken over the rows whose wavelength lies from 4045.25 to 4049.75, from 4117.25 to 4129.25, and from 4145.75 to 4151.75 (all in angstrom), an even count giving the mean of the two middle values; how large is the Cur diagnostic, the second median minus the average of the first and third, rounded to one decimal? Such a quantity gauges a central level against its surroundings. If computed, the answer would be 0.8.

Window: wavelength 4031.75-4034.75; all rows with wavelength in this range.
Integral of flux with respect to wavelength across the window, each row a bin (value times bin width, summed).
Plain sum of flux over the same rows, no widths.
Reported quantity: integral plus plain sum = 25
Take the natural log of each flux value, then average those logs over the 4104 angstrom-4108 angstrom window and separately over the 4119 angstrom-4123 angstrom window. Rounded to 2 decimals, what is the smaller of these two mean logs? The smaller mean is 1.53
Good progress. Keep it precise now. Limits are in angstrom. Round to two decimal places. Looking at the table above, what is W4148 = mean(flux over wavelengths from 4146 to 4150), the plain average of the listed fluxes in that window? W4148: 5.09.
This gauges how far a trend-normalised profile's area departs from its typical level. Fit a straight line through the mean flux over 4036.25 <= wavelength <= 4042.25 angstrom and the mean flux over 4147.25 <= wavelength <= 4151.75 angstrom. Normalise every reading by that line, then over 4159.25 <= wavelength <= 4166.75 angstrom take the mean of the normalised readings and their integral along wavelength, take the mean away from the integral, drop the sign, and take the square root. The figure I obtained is 2.8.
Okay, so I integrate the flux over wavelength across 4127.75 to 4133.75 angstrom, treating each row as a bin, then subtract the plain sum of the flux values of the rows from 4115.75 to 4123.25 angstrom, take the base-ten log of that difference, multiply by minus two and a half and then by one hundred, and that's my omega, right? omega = -220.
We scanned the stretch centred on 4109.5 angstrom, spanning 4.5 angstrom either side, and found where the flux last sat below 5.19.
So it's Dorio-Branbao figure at 4113.5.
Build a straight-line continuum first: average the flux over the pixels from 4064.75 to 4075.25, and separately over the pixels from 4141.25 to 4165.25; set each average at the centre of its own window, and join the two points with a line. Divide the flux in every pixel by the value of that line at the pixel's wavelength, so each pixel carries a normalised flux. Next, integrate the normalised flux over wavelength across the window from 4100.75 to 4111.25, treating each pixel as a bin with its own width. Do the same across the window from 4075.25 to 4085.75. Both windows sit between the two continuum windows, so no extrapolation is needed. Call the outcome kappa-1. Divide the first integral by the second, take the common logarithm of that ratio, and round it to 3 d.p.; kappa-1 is -0.108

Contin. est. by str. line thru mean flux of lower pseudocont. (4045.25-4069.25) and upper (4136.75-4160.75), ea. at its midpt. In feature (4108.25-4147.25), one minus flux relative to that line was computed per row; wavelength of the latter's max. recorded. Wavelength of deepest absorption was 4146.5 angstrom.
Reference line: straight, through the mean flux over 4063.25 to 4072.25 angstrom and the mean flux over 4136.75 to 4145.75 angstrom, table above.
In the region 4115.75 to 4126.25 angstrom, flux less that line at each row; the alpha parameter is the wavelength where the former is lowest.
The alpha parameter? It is 4116.5 angstrom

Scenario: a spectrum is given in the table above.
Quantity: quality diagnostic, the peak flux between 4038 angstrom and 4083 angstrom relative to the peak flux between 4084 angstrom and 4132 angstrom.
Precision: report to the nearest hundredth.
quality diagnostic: 0.97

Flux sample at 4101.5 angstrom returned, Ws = 4.264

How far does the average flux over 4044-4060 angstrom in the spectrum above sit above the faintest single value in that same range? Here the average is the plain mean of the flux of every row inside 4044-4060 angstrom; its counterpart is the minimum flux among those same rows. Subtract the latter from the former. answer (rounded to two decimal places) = 0.42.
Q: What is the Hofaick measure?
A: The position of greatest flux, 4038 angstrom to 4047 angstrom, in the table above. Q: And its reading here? 4040.0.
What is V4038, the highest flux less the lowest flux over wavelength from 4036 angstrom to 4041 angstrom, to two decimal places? 0.44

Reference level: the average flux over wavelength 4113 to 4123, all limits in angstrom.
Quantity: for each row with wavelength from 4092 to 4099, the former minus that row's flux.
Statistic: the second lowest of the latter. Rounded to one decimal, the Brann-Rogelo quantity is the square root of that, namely 0.1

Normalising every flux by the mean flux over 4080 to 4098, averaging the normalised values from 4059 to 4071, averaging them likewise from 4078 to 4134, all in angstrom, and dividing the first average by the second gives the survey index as 0.90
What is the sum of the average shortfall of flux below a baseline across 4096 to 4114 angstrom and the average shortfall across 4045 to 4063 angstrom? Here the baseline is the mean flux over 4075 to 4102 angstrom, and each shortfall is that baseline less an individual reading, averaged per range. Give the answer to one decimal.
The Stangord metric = 1.2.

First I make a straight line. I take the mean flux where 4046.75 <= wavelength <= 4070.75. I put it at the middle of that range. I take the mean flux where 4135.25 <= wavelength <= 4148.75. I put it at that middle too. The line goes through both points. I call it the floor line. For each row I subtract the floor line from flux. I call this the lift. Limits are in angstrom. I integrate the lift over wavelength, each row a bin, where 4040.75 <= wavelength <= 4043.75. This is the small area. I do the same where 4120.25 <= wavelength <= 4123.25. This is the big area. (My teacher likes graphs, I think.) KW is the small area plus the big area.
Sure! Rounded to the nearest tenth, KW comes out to 3.8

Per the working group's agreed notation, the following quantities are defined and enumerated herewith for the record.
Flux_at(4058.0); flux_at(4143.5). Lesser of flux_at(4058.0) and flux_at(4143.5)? 5.382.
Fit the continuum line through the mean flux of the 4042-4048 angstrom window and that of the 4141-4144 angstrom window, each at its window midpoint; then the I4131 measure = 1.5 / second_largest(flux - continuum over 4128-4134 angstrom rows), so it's 3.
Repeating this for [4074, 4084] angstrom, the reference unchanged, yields 2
